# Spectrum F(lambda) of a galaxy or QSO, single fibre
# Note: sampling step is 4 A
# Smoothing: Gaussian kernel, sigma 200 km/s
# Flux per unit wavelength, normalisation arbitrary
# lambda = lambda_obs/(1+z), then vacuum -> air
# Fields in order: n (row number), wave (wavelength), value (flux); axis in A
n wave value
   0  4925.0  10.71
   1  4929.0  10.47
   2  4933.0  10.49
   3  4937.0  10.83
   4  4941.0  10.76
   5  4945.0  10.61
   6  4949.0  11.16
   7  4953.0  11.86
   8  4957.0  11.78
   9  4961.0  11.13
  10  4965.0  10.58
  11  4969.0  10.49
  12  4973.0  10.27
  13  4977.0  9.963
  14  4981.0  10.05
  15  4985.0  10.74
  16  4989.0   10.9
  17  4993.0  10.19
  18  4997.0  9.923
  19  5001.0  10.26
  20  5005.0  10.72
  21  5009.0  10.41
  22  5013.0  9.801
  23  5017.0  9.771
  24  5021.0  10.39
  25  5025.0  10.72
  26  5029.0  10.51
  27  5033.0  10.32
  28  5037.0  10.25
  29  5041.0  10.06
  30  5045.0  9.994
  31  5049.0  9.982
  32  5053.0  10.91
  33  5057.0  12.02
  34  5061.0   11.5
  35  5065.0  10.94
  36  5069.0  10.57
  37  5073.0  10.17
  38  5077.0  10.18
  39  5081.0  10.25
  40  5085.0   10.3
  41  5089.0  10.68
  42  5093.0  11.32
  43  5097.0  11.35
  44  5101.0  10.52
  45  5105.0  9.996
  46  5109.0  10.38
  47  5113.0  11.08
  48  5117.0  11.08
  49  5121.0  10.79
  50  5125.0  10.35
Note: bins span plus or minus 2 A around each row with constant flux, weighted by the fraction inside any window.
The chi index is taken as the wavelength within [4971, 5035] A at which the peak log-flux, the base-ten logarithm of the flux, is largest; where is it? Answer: 4989.0 A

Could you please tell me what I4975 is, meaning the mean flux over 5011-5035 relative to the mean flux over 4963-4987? 0.99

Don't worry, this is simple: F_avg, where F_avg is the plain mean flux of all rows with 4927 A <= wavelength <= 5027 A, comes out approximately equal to 10.6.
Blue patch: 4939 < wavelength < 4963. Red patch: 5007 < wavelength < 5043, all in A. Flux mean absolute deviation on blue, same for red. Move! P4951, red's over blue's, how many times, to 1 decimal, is 0.6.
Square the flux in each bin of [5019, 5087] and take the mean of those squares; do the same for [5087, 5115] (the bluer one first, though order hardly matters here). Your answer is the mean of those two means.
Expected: 114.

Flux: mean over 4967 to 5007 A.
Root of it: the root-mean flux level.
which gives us 3.22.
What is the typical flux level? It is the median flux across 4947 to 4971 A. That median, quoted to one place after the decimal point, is 11.1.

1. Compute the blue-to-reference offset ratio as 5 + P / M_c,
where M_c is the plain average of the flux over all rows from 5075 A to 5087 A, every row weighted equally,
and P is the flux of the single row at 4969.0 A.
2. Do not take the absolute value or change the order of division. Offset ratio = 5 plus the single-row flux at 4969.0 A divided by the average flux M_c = 6.02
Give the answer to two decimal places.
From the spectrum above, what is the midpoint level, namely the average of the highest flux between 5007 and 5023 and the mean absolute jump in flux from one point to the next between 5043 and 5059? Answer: 5.55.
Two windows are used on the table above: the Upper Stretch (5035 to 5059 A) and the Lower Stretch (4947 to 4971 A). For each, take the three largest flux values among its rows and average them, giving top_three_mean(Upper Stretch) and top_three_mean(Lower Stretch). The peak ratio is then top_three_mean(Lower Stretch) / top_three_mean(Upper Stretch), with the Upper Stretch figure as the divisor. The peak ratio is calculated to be 1.05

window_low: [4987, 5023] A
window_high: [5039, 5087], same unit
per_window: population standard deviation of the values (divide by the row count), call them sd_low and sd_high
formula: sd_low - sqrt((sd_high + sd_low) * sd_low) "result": -0.236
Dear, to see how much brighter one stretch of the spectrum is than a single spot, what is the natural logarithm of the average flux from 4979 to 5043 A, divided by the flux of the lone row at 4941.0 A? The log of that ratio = -0.04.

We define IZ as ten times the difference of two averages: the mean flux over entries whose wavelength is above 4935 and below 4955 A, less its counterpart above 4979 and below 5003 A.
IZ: 7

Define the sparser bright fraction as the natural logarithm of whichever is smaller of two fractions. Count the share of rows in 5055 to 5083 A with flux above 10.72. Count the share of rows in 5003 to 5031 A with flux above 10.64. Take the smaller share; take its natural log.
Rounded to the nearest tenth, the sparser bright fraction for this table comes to -1.3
